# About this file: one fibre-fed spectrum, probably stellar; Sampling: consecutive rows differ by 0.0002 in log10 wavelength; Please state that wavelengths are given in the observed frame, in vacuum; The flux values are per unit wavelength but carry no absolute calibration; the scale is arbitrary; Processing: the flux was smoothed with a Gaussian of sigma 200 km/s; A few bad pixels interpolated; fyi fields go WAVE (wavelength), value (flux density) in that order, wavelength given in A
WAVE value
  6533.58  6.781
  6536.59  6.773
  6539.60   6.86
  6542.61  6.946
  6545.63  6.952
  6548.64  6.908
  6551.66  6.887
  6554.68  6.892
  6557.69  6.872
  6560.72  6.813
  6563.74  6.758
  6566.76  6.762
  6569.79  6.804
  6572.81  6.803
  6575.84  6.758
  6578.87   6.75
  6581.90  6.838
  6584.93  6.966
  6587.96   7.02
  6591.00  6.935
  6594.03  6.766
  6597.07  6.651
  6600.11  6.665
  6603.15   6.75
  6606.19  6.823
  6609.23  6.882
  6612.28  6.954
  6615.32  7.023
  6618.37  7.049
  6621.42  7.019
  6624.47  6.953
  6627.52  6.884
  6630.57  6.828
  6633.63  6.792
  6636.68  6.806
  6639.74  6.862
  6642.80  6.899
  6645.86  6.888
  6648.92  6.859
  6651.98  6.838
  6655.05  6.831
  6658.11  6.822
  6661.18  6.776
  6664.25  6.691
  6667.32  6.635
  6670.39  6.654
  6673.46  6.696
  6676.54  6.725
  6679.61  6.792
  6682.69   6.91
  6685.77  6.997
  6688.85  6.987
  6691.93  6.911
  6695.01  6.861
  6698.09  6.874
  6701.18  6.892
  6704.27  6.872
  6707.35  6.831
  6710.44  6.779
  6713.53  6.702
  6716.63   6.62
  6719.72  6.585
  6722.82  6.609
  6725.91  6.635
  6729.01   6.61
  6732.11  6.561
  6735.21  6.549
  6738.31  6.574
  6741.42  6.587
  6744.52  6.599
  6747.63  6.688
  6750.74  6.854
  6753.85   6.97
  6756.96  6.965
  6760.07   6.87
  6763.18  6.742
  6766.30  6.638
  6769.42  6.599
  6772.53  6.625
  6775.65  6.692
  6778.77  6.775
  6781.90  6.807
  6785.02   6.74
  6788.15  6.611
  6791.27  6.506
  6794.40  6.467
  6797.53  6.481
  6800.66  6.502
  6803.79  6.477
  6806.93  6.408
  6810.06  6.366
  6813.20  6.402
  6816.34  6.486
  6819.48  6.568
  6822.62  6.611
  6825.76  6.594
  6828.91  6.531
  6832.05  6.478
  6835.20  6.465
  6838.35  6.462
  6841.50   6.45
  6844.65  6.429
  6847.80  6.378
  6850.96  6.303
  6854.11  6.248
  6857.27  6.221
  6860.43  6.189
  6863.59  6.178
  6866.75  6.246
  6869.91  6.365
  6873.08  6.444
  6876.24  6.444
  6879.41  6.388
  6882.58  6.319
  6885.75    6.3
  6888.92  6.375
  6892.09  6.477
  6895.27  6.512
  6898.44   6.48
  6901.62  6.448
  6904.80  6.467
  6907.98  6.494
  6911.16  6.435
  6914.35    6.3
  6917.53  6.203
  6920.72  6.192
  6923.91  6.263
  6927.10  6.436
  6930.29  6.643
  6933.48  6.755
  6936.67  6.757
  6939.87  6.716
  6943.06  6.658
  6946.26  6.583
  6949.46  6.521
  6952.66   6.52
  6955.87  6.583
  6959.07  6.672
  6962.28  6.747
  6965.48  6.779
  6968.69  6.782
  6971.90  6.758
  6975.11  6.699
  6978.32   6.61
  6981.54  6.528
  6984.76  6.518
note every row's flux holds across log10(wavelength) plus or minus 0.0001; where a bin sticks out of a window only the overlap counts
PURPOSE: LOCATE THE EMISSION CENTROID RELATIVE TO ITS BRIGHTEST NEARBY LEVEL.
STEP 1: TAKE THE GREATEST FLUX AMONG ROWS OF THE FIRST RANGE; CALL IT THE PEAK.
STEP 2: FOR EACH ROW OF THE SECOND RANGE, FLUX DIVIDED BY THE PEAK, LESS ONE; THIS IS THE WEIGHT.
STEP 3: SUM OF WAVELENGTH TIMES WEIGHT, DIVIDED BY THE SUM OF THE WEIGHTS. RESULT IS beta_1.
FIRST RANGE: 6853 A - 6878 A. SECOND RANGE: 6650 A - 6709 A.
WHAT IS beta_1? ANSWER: 6681.8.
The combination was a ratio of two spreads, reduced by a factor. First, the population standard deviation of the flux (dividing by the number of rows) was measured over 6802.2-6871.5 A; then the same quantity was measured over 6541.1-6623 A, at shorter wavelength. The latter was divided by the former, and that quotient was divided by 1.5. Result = 0.58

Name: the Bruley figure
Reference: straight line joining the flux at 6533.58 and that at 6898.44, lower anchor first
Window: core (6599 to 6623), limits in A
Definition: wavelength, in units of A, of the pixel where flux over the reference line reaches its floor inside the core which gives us 6600.11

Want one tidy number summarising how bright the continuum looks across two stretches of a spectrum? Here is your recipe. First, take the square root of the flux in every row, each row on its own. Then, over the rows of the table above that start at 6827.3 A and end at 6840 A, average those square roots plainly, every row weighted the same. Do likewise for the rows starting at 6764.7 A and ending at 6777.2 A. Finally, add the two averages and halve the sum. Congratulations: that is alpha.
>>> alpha 2.56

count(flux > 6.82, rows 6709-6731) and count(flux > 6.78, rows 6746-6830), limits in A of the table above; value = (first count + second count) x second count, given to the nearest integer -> 25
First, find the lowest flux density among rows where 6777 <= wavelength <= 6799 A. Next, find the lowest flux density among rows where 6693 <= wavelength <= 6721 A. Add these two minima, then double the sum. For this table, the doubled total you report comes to 26.1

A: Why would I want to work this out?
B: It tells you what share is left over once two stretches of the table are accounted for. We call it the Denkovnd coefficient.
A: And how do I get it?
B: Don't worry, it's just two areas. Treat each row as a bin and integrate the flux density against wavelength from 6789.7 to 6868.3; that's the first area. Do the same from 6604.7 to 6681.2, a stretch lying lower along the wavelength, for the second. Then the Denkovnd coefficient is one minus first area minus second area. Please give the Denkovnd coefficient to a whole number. -1027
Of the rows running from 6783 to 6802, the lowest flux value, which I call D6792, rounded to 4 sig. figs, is 6.467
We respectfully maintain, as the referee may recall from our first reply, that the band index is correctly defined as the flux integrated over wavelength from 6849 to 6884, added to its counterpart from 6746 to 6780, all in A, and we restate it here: 451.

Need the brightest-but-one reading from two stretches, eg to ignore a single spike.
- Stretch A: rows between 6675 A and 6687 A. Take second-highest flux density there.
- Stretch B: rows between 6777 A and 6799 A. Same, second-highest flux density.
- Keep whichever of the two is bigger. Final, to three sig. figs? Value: 6.91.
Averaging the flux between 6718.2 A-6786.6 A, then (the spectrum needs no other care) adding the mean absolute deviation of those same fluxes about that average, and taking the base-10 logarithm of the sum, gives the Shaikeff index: 0.833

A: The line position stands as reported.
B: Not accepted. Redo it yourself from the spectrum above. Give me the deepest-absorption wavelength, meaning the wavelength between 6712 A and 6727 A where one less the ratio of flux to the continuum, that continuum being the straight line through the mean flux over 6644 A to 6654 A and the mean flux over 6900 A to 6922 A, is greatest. 6719.72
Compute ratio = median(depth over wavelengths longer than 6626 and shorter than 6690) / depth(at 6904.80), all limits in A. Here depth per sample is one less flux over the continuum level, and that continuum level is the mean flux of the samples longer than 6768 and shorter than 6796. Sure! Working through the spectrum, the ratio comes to -1.0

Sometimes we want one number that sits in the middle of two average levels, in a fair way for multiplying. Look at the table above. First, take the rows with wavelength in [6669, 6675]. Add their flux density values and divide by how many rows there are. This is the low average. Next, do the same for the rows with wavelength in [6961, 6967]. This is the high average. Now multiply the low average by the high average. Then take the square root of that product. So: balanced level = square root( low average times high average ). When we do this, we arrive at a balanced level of 6.72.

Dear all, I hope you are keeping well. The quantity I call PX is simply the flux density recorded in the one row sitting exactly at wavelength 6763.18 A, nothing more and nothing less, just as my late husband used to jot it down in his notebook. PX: 6.742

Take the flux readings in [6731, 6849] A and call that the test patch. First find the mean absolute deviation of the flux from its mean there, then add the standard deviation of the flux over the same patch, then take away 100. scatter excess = -99.72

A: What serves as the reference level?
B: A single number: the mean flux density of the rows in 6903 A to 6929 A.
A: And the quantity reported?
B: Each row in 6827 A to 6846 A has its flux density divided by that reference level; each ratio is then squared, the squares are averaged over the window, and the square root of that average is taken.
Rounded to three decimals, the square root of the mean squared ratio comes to 1.019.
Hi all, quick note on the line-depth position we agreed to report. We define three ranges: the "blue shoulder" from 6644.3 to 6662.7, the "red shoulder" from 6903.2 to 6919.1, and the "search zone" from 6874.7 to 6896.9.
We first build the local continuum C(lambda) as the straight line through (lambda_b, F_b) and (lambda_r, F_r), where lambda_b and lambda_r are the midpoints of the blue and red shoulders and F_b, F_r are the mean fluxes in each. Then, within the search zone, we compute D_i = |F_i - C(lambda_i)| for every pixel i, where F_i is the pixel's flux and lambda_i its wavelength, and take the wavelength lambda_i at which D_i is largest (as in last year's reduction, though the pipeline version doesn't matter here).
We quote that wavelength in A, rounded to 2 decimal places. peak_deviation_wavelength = 6885.75 A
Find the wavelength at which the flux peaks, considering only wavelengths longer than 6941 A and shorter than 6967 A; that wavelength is 6965.48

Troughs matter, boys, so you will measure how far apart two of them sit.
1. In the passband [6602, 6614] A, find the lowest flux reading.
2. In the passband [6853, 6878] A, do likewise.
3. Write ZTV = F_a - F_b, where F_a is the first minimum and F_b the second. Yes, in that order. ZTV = 0.6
